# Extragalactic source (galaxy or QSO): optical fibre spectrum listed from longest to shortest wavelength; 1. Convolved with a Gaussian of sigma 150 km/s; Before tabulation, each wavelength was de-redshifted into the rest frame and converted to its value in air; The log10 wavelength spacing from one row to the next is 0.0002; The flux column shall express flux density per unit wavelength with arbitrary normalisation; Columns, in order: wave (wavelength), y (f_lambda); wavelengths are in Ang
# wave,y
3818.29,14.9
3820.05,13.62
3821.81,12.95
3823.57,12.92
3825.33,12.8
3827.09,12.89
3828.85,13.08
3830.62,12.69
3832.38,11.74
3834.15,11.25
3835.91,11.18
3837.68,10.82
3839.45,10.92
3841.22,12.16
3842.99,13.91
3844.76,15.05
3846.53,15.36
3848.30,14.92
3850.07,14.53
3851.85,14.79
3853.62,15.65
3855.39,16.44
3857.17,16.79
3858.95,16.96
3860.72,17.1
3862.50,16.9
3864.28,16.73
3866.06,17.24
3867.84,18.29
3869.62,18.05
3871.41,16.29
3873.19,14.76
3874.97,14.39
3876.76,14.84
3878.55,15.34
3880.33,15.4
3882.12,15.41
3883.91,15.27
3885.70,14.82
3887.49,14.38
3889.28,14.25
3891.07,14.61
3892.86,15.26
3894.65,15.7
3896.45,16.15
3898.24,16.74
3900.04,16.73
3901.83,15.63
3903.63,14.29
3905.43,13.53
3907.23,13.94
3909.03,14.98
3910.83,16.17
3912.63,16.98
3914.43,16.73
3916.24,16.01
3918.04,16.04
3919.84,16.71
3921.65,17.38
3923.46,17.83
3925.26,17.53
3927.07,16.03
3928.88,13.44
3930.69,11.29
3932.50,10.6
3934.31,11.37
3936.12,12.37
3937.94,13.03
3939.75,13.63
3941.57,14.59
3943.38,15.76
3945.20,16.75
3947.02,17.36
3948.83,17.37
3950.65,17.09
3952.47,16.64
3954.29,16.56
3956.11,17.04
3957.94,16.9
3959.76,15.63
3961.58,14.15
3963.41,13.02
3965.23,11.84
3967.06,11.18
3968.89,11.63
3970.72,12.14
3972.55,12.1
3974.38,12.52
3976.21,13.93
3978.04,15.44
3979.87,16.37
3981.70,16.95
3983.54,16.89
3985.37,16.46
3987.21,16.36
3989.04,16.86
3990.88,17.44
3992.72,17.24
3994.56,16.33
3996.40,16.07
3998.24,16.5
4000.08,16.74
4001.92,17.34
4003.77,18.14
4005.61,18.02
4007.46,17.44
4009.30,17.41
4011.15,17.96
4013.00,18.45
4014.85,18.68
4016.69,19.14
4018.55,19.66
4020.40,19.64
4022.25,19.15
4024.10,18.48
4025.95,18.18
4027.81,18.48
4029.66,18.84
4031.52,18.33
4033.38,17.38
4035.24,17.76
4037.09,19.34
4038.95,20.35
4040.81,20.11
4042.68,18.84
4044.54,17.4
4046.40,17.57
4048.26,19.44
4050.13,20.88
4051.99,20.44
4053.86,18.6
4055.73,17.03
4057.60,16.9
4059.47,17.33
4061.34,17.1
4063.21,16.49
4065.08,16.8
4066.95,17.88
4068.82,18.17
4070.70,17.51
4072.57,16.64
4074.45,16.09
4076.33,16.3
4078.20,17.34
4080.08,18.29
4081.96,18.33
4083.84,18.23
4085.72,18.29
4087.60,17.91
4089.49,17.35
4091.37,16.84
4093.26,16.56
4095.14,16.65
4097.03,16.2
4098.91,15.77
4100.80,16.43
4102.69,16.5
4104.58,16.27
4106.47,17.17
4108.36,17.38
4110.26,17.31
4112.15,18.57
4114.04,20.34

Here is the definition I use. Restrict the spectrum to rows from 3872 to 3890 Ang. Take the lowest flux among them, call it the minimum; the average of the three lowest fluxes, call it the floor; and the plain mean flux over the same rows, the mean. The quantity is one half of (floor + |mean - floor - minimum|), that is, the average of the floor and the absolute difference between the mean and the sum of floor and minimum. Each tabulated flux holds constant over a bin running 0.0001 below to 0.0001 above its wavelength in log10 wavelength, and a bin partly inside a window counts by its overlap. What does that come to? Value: 14.0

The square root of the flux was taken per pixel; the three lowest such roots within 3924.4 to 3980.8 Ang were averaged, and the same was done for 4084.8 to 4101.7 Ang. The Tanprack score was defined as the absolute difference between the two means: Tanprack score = 0.70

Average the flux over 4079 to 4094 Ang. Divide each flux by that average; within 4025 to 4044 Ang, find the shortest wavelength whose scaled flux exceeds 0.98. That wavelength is 4025.95 Ang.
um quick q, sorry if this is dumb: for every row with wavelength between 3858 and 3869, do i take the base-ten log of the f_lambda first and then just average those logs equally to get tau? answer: 1.24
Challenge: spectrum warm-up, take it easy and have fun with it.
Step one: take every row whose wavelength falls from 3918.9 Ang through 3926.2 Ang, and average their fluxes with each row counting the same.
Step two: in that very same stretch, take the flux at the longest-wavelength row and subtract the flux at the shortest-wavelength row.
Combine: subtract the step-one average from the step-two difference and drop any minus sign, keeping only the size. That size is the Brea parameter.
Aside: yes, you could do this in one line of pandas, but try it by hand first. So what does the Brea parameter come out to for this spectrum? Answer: 16.5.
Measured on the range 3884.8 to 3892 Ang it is 14.7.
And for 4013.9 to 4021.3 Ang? 18.3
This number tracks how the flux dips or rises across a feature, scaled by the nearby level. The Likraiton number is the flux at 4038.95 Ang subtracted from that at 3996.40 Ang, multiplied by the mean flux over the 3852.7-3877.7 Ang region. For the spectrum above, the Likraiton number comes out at -70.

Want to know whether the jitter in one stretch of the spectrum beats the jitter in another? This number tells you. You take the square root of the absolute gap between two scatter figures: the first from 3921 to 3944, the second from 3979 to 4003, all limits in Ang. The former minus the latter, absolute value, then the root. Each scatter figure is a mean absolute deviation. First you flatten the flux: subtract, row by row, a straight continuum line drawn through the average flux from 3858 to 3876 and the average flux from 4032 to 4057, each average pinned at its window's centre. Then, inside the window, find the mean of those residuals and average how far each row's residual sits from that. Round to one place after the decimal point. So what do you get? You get 1.3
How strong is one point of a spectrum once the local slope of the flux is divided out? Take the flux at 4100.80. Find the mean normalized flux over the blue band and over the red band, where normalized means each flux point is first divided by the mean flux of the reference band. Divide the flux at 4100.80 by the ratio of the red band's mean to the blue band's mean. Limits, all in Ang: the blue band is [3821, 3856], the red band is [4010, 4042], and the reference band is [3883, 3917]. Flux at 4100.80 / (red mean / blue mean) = 11.6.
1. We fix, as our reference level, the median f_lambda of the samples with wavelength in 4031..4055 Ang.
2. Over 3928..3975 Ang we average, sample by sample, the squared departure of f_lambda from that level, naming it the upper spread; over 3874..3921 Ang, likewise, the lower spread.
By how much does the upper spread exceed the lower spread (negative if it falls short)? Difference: 15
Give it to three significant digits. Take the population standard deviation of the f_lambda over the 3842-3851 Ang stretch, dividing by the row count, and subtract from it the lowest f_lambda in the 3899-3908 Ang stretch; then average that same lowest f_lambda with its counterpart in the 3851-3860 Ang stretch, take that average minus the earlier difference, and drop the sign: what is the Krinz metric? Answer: 27.2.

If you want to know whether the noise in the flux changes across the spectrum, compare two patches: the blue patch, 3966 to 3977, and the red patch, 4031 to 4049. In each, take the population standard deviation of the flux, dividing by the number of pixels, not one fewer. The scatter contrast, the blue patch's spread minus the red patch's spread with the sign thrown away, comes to 0.2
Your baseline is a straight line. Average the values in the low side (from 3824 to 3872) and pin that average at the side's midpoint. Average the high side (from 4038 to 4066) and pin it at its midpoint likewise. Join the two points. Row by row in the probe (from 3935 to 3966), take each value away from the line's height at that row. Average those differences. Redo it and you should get 1.2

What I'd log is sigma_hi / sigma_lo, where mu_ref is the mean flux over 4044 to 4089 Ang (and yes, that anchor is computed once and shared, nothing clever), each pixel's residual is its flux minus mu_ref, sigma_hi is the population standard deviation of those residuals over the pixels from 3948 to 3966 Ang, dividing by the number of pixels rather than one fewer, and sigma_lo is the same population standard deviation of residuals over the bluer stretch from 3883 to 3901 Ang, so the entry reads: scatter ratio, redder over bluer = 2.1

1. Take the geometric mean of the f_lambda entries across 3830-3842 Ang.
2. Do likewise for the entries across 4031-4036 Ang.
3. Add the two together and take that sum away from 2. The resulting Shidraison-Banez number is -27.3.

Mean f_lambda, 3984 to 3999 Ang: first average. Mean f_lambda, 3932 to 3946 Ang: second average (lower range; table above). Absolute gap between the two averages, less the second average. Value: -10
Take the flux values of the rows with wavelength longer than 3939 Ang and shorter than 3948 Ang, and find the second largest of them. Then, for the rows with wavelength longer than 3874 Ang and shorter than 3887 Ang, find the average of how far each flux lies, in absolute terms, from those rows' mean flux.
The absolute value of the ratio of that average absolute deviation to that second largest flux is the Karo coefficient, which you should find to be 0.0196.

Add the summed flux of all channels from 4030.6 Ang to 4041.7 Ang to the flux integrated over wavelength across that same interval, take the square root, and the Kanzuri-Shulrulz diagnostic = 18.0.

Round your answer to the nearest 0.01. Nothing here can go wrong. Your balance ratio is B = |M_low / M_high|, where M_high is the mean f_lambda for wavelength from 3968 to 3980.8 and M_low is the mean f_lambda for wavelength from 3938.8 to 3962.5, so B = 1.20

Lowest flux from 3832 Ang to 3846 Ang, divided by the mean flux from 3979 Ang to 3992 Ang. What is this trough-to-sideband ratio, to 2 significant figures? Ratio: 0.65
